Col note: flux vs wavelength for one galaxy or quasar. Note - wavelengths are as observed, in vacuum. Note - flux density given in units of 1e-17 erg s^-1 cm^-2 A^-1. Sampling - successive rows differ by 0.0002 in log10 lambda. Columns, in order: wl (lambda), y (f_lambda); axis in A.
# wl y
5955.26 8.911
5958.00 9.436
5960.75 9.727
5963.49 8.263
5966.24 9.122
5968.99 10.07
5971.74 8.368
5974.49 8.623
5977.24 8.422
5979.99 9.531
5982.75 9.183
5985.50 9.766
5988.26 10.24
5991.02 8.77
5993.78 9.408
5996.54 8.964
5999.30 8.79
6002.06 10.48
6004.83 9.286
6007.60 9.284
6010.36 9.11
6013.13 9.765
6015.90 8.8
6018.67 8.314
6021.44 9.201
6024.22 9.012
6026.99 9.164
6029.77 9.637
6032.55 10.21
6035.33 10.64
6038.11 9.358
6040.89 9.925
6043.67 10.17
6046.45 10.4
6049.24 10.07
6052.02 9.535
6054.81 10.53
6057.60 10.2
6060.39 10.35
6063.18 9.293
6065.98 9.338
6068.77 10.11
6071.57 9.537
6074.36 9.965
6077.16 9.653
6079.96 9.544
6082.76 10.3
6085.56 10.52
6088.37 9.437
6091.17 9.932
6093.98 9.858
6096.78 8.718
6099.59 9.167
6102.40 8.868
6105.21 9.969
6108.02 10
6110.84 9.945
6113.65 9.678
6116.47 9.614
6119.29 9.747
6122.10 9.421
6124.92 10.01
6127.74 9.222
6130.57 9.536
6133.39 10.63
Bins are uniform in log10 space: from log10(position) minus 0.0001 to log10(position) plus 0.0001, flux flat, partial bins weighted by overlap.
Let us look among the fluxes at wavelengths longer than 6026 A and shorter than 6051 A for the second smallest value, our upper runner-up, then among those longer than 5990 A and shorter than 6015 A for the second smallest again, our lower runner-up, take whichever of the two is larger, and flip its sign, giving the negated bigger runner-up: -9.36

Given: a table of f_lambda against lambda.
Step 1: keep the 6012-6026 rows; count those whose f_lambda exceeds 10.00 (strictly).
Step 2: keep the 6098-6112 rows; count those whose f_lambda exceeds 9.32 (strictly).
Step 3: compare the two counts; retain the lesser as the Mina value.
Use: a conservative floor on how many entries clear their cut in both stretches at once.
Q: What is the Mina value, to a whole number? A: 0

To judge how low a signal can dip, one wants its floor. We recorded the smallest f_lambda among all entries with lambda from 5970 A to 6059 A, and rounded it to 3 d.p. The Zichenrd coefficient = 8.314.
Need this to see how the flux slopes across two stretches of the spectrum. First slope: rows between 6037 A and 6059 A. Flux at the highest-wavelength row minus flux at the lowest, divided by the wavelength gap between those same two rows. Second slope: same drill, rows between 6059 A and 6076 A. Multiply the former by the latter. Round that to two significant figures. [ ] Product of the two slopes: -0.0012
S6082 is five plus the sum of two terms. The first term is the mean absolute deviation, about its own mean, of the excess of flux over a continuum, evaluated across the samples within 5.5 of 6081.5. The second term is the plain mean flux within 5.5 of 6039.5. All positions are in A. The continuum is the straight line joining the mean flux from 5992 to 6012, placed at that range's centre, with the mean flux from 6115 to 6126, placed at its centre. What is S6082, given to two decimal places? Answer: 15.42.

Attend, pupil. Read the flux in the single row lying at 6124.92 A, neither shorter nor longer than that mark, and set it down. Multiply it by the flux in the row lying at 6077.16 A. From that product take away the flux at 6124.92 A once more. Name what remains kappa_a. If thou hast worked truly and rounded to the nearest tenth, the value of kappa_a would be 86.6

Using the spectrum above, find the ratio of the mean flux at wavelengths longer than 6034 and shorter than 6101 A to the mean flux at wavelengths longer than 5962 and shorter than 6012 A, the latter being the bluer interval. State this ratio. 1.07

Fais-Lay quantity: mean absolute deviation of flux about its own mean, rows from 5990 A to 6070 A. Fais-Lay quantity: 0.54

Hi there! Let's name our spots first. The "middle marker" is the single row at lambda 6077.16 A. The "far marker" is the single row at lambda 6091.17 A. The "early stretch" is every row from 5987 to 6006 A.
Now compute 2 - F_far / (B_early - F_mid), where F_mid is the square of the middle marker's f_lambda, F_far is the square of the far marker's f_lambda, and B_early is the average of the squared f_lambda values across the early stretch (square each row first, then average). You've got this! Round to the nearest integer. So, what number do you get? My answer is 26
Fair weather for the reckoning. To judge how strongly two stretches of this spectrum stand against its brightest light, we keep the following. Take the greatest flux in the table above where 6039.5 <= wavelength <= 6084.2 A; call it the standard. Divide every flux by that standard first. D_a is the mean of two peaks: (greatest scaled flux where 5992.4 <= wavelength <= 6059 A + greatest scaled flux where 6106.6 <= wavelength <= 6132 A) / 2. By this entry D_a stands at 0.98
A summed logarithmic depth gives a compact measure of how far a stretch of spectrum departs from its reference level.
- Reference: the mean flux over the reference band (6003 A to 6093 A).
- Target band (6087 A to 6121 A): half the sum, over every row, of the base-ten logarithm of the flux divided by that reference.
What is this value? -0.04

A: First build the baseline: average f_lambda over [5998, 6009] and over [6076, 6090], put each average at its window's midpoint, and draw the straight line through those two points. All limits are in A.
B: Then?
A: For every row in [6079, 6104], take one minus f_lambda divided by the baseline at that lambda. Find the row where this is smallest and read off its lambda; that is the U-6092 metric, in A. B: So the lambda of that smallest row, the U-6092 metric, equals 6085.56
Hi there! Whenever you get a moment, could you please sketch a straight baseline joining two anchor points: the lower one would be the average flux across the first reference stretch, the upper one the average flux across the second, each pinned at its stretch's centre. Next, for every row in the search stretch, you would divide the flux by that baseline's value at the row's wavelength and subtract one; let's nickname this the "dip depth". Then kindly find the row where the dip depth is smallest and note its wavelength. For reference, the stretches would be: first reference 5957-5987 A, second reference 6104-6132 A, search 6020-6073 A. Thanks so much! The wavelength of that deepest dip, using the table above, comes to 6024.22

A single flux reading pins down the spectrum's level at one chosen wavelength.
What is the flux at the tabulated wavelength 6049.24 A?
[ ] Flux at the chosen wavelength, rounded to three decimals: 10.070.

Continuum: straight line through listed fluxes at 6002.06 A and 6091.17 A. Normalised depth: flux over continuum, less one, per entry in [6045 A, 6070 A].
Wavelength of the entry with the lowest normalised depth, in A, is 6063.18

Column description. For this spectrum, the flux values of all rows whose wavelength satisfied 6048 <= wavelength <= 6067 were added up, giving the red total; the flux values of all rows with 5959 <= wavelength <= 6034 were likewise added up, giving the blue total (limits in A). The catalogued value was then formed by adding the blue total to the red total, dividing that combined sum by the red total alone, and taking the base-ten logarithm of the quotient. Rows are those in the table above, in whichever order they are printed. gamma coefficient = 0.66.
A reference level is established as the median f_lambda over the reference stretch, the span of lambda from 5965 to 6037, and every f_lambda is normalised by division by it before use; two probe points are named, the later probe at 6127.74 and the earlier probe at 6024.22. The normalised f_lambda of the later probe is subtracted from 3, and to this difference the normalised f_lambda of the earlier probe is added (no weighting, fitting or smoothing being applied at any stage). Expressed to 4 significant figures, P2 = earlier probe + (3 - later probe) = 2.977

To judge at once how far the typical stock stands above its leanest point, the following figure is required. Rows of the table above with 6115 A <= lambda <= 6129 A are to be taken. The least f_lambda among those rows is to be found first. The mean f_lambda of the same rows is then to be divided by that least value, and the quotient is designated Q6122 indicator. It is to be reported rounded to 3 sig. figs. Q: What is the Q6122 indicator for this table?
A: 1.04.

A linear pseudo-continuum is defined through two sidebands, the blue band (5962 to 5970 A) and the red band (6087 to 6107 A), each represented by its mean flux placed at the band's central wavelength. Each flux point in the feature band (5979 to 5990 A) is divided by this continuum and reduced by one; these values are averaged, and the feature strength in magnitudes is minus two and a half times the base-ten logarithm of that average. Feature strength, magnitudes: 3.18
